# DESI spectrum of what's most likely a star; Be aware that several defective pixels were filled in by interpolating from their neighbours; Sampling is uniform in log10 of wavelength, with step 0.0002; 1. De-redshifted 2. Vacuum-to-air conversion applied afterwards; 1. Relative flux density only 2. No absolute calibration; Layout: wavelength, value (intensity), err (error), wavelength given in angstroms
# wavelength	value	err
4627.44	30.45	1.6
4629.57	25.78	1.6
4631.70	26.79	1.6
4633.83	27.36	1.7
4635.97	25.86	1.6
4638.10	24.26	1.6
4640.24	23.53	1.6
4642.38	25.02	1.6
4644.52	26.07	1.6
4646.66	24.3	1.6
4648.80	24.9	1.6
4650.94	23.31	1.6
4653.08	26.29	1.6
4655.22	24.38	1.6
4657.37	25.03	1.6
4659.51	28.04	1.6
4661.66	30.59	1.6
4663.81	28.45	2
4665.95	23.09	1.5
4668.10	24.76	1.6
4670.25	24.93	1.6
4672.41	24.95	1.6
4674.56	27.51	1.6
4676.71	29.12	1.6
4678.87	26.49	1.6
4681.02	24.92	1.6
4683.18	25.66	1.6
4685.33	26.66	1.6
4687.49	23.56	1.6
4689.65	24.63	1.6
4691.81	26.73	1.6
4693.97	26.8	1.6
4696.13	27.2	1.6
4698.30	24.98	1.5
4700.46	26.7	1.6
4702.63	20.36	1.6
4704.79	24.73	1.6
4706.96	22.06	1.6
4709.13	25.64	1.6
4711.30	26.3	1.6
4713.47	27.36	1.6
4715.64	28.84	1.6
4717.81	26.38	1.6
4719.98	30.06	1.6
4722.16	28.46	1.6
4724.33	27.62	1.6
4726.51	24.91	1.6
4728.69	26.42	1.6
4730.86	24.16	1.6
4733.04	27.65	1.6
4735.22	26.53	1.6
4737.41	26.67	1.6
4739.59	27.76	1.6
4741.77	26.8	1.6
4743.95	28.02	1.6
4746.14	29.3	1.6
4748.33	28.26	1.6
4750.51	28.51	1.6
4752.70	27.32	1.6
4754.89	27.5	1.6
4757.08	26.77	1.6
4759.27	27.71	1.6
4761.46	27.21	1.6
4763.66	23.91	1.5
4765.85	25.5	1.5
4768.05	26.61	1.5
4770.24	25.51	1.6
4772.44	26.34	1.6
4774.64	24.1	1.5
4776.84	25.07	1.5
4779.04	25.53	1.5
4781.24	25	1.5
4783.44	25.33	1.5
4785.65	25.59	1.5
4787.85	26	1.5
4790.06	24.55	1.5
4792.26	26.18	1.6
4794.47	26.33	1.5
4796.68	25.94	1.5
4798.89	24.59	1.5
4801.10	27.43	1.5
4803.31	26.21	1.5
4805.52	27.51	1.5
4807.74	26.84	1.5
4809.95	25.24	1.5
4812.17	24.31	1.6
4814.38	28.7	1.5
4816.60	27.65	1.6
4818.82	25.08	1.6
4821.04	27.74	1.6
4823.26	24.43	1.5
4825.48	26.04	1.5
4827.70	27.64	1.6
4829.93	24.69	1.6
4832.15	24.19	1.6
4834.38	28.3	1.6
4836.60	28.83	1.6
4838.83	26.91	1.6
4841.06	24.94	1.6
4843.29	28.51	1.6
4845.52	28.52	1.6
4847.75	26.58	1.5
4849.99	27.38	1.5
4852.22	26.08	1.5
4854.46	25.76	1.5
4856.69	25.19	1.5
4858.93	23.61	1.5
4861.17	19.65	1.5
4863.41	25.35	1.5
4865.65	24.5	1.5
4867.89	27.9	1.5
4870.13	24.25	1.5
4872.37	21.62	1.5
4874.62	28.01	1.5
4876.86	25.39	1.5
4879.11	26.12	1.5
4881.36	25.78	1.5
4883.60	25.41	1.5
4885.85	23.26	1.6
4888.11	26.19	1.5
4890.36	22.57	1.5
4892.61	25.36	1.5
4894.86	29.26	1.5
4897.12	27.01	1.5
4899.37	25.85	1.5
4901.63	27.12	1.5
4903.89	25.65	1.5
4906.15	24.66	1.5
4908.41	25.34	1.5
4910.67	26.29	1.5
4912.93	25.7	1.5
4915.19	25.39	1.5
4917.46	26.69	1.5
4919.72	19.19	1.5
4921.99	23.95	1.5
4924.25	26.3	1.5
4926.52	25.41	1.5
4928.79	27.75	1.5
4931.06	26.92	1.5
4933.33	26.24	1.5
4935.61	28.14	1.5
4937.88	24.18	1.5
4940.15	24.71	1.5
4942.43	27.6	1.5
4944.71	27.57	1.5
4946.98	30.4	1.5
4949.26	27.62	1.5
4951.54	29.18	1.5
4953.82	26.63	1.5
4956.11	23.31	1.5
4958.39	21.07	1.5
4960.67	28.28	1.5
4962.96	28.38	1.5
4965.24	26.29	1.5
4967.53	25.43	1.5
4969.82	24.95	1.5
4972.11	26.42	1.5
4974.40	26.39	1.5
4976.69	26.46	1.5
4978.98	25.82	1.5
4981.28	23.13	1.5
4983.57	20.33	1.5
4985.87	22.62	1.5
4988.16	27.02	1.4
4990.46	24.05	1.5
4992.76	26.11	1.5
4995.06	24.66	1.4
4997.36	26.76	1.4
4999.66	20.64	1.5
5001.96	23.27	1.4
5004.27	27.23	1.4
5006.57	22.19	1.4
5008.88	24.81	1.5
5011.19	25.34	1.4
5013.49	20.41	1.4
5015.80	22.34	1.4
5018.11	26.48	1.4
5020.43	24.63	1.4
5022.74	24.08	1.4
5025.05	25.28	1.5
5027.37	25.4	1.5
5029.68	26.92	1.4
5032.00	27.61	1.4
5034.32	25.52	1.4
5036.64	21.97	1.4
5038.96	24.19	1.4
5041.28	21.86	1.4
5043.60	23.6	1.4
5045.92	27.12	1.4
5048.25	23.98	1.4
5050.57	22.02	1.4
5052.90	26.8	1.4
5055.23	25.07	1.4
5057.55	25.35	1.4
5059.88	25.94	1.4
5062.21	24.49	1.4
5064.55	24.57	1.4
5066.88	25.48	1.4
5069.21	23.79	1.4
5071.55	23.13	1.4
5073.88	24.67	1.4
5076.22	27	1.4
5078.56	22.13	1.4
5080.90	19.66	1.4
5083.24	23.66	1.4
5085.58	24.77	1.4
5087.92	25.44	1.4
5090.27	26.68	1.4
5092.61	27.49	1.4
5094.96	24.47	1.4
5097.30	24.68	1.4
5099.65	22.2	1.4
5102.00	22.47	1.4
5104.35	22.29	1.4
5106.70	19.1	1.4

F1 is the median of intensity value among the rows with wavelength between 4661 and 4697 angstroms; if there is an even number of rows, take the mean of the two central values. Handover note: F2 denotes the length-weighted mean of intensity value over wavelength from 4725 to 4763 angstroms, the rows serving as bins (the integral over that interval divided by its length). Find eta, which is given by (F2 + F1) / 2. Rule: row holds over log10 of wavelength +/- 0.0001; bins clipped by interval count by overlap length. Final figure 26.8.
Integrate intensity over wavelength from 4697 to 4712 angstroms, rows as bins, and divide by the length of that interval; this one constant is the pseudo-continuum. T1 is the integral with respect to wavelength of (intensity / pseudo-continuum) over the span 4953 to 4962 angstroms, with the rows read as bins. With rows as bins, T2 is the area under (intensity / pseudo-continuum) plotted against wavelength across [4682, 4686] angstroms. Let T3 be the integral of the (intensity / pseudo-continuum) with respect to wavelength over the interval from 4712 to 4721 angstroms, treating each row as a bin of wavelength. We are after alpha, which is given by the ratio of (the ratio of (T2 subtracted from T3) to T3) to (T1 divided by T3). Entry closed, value 0.7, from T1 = 9.2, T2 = 4.3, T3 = 10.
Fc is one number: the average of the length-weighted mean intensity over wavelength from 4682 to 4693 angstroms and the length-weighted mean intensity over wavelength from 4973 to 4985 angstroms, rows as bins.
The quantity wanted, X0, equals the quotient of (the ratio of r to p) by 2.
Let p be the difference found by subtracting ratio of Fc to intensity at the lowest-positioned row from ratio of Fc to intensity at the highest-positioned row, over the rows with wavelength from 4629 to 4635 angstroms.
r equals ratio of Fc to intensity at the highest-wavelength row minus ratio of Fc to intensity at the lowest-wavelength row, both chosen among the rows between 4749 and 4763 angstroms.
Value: -0.4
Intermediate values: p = -0.06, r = 0.04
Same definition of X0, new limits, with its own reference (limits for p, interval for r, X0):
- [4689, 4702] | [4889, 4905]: 0.8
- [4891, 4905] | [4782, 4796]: 1.7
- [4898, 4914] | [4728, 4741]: -4.0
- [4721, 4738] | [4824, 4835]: -0.7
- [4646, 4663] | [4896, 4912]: -0.1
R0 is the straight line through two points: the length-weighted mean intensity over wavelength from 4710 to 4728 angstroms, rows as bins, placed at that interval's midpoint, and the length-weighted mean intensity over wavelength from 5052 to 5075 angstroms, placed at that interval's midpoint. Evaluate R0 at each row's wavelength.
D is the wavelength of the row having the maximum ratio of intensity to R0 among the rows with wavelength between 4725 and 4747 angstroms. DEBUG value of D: 4746.14 angstroms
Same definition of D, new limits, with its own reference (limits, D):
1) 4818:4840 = 4836.60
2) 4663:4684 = 4676.71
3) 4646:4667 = 4661.66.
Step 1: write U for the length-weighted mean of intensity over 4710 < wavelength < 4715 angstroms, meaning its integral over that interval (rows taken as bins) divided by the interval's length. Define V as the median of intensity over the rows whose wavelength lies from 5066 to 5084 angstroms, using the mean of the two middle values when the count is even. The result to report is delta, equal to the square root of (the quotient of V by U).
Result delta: 0.94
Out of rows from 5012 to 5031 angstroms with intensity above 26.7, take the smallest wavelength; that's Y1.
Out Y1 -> 5029.68 angstroms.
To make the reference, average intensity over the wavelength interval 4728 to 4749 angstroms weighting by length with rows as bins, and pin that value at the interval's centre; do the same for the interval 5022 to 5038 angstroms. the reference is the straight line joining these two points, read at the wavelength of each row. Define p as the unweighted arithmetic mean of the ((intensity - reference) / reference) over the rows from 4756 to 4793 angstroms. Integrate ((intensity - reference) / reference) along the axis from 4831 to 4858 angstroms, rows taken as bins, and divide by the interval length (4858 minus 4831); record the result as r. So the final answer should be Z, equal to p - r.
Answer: -0.06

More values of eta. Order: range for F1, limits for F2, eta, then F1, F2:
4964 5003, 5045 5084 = 24.9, 25.43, 24.4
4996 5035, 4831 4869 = 25.6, 25.28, 26.0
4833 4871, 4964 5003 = 25.4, 26.08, 24.7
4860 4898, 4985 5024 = 24.8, 25.39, 24.3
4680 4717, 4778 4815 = 25.8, 25.66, 25.9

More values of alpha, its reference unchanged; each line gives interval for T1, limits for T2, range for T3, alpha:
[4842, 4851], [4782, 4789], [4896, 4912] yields 0.9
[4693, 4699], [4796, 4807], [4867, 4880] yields 0.3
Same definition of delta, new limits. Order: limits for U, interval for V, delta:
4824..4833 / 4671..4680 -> 1.03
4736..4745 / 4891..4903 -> 0.99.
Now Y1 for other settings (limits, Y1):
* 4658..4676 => 4659.51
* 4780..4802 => 4801.10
